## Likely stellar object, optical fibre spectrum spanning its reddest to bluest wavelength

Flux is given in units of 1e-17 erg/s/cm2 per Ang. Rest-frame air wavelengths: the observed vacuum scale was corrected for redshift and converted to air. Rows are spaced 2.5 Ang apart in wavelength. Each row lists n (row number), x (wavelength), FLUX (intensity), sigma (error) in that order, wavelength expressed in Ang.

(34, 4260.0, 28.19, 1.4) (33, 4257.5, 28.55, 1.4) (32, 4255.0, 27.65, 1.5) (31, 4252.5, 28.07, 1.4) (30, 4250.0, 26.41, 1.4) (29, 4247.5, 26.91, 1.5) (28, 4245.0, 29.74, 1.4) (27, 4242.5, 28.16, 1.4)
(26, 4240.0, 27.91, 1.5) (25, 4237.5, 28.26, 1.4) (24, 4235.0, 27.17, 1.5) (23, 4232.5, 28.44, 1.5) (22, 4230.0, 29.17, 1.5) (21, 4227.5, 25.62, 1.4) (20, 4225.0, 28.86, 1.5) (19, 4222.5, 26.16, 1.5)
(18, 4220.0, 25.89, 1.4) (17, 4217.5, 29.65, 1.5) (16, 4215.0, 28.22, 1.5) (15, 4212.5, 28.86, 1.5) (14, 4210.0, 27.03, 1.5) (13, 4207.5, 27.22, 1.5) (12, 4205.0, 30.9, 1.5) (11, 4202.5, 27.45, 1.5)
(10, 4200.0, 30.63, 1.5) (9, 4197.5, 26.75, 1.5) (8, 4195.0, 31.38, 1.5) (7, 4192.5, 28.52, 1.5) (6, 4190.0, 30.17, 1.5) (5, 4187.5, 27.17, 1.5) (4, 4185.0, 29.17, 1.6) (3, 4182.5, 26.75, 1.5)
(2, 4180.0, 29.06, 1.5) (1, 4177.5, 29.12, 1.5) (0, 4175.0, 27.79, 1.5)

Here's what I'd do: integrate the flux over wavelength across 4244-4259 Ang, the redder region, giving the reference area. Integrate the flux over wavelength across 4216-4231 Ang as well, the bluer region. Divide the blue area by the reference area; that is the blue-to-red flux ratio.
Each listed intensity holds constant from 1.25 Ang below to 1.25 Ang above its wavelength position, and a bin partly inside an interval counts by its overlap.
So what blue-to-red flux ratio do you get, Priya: 0.99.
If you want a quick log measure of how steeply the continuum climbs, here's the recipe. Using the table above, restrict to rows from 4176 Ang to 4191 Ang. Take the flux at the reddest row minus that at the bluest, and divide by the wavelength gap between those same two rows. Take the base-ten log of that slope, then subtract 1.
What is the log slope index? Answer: -2.08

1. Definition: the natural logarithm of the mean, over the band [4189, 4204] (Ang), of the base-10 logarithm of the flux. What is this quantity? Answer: 0.381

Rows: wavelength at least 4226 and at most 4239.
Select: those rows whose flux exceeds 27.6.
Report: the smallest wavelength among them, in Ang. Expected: 4230.0 Ang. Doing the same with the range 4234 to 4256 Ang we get 4237.5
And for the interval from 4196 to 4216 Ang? 4200.0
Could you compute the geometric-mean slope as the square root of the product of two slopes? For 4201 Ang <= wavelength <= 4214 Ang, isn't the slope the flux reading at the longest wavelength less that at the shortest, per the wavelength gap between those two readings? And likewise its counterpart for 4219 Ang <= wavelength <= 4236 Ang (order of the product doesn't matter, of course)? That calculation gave 0.11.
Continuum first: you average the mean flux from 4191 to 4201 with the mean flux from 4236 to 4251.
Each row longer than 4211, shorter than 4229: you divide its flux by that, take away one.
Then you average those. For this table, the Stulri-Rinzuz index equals -0.035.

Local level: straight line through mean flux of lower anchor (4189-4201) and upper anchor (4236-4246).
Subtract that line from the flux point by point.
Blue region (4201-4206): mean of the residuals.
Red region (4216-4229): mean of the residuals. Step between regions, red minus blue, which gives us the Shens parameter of -1.5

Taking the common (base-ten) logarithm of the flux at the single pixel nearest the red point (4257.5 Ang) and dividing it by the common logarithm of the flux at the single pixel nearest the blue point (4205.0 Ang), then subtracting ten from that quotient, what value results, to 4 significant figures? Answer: -9.023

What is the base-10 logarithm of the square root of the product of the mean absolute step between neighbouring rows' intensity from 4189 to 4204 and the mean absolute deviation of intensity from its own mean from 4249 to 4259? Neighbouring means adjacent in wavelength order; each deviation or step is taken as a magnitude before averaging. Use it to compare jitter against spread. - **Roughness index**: 0.16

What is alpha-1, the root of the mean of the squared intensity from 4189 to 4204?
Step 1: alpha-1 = 29.2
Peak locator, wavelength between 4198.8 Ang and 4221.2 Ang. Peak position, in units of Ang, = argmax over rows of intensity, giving 4205.0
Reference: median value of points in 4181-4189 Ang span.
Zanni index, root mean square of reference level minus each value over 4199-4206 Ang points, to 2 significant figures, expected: 2.9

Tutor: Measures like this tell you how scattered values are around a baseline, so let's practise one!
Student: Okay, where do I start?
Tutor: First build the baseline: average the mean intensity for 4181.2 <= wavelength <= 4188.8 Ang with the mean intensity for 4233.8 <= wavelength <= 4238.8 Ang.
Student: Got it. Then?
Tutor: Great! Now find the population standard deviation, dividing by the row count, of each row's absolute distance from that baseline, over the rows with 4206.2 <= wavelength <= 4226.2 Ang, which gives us 0.54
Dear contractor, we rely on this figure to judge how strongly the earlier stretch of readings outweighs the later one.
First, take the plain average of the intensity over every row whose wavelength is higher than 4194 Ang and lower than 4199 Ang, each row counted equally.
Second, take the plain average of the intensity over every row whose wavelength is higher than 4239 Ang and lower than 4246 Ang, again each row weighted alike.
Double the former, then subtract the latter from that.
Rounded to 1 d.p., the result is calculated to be 29.5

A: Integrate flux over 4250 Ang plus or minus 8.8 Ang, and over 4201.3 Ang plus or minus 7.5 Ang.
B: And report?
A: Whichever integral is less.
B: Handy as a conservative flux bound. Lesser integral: 436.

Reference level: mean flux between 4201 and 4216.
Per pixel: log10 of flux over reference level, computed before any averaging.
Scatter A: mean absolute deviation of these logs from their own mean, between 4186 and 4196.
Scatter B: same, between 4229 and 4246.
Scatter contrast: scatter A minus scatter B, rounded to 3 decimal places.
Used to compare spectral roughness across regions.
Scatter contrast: 0.012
